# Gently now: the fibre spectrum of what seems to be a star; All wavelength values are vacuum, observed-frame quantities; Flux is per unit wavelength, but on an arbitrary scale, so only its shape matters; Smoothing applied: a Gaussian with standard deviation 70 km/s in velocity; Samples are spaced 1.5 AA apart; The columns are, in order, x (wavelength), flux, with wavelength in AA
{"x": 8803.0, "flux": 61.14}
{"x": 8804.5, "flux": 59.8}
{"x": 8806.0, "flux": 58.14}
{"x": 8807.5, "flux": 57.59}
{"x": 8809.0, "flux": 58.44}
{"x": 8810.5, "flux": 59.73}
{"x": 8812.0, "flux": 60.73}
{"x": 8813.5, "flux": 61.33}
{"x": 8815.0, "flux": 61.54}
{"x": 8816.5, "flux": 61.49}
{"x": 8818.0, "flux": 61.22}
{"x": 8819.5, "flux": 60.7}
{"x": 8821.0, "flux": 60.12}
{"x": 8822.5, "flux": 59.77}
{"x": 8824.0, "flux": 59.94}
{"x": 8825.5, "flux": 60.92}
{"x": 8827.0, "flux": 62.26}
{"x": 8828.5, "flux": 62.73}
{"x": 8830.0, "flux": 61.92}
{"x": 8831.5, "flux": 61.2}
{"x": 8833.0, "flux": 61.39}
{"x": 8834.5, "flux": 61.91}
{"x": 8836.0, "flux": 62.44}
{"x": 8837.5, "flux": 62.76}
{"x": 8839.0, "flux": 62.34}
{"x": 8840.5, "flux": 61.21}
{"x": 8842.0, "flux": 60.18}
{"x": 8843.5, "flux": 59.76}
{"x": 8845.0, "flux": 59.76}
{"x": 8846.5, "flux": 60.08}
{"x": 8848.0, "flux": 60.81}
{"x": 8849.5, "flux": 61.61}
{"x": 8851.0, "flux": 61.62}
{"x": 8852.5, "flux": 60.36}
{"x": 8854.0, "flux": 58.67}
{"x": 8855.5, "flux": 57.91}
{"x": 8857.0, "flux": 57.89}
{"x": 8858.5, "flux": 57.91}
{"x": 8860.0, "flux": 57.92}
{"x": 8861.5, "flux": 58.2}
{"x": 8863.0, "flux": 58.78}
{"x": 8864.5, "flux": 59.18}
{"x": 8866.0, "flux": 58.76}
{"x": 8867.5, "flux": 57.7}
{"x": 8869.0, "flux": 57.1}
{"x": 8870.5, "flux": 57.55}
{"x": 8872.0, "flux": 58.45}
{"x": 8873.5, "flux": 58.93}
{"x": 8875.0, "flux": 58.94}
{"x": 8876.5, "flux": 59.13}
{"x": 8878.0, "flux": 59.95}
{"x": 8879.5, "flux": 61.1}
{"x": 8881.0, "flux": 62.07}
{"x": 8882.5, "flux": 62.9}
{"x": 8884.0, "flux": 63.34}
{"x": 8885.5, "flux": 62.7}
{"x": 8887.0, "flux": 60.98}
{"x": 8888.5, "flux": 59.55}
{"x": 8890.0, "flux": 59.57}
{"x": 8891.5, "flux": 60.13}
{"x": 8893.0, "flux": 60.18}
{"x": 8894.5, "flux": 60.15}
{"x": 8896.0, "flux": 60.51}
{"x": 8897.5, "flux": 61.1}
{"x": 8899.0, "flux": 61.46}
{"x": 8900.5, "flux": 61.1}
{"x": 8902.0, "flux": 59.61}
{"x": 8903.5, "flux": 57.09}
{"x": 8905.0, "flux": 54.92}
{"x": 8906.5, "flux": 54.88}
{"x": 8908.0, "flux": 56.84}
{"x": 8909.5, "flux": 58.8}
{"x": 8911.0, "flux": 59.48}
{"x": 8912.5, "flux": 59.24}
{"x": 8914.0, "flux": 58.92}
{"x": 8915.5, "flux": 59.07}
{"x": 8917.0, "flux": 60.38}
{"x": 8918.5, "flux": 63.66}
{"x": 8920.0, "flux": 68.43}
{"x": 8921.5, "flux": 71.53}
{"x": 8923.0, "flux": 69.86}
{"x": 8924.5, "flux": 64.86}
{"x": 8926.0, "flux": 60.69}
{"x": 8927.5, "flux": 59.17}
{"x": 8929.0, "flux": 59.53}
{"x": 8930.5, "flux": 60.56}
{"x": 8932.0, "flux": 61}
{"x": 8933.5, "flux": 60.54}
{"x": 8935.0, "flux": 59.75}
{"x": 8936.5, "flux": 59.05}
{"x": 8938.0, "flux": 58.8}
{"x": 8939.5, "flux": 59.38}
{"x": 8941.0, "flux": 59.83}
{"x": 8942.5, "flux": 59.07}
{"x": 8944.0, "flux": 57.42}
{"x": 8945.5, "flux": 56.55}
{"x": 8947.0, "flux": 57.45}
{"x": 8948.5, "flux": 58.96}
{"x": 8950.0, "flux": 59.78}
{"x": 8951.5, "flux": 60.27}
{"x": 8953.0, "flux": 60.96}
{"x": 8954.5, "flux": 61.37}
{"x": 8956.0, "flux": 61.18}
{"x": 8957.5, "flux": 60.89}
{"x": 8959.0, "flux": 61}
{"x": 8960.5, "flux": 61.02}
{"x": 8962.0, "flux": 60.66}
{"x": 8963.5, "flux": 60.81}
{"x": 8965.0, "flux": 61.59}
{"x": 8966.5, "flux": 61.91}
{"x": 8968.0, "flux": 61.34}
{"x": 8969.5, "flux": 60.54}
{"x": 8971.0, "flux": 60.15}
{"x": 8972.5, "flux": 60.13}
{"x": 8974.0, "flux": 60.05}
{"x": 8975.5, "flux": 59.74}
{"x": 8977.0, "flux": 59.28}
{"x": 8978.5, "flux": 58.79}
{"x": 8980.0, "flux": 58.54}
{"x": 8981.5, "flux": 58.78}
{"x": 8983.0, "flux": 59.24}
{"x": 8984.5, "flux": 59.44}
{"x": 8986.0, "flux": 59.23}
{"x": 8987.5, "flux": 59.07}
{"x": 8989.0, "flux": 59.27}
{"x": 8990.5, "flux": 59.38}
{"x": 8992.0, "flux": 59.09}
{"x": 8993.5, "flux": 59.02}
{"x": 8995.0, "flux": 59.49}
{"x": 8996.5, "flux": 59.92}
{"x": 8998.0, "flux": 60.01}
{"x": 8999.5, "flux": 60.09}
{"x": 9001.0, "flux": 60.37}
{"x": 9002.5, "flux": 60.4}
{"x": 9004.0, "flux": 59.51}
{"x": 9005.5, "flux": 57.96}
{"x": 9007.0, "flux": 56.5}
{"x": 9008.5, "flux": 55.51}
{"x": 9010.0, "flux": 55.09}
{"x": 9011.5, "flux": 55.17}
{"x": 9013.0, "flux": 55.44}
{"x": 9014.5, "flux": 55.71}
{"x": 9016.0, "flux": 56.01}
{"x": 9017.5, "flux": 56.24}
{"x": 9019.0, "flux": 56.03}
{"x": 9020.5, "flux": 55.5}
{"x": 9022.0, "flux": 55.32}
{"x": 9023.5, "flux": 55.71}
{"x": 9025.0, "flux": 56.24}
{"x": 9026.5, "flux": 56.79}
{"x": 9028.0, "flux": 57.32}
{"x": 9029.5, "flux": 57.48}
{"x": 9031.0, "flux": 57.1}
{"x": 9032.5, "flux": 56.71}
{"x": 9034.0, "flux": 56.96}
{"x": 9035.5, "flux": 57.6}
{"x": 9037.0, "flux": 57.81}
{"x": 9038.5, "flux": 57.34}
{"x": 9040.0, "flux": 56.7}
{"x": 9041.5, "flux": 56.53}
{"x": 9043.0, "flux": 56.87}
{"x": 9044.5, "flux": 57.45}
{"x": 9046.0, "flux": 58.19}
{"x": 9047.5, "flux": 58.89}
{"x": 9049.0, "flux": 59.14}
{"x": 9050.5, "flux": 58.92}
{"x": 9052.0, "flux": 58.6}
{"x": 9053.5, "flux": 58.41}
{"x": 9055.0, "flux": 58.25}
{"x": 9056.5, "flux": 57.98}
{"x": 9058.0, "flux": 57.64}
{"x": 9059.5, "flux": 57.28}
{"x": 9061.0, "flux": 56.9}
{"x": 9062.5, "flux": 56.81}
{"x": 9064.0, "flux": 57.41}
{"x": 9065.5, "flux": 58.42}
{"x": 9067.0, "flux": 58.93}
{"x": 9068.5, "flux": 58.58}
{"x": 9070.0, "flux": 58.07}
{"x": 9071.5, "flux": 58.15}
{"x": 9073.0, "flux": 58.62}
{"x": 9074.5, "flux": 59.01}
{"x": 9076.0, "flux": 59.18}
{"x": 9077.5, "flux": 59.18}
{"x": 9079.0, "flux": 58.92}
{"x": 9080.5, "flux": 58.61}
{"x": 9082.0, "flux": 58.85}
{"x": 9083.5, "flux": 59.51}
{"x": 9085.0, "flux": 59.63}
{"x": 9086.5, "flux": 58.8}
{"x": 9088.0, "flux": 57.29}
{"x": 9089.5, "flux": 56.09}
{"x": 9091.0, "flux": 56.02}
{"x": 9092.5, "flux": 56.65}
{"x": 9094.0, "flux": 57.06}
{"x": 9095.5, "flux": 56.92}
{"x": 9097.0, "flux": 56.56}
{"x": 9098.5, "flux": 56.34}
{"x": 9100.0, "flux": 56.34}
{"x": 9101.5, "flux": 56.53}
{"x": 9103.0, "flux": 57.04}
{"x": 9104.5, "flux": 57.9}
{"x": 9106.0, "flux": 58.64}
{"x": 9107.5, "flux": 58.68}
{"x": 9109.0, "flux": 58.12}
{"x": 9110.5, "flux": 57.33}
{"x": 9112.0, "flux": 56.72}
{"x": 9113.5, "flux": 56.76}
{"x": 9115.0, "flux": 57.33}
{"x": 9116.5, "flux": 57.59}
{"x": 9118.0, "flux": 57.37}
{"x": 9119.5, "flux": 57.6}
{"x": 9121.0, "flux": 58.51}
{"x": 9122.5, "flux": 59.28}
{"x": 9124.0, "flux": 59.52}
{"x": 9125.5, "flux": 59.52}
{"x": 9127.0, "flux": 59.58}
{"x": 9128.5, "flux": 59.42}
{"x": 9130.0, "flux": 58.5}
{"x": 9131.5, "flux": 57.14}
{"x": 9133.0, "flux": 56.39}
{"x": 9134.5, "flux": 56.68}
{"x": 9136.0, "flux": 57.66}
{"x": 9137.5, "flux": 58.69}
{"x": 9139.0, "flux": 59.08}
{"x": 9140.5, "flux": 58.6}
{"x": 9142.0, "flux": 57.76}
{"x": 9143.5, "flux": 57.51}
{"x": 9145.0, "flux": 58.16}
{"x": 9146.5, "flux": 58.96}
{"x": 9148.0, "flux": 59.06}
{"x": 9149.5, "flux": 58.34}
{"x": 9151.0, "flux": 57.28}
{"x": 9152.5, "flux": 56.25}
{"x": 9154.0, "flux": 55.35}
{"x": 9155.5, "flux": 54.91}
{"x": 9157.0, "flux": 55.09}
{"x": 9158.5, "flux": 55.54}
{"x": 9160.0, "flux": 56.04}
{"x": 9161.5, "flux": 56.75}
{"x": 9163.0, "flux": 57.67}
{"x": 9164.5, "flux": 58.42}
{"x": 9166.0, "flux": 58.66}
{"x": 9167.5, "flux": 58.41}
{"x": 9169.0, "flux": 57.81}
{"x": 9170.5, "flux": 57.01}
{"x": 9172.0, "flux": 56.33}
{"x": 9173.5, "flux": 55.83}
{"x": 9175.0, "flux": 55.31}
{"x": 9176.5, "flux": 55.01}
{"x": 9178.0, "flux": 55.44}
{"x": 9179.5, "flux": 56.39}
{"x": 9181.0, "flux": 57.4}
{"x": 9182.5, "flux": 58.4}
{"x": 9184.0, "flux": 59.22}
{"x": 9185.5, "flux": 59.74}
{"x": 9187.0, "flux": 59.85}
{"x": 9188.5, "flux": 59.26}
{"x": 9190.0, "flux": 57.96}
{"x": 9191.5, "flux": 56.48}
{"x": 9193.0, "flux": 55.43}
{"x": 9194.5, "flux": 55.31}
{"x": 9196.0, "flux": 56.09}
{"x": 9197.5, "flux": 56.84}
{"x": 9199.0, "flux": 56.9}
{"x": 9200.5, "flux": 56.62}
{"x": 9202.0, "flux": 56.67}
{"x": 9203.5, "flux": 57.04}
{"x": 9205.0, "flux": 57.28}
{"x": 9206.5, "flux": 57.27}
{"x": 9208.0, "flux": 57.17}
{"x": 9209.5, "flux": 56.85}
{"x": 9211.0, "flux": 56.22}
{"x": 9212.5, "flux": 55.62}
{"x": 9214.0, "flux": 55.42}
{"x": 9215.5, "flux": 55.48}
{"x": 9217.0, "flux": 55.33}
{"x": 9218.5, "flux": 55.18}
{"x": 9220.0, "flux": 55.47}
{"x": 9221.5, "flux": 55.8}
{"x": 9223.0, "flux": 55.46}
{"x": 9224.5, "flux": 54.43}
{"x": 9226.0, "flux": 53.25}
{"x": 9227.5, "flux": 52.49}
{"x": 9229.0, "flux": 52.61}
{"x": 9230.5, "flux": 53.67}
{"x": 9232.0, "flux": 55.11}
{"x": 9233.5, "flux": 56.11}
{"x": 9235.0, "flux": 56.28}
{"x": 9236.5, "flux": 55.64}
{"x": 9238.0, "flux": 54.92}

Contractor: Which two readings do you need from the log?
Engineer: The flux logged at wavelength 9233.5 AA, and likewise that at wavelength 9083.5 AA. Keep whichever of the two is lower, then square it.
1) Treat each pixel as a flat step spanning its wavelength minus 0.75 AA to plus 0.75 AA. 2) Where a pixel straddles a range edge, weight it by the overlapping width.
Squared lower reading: 3148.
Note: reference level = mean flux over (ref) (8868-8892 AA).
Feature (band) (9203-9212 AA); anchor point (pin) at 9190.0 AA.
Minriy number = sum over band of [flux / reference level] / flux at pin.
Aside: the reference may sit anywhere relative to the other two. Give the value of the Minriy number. 0.0981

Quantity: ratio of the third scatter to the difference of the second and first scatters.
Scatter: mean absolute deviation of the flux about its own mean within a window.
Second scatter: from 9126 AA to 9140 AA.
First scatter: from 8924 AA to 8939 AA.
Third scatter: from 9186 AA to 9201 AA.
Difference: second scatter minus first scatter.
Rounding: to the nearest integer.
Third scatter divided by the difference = -11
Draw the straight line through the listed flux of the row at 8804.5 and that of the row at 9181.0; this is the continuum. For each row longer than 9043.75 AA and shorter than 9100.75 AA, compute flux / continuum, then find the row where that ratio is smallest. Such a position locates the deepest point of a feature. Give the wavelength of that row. 9091.0 AA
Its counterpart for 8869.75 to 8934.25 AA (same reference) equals 8906.5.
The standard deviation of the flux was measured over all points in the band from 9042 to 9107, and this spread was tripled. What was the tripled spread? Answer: 3.1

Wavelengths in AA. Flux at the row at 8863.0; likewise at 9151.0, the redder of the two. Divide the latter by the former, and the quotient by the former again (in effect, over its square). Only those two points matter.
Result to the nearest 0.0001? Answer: 0.0166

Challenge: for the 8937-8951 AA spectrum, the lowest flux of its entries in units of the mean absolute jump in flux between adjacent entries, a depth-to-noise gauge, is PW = 60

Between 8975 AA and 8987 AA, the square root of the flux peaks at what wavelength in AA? 8975.5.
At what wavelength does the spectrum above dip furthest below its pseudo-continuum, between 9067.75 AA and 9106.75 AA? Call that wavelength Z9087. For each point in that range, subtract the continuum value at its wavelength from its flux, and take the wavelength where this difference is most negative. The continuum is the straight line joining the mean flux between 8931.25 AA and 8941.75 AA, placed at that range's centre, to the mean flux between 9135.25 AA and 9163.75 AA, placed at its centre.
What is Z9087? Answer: 9091.0 AA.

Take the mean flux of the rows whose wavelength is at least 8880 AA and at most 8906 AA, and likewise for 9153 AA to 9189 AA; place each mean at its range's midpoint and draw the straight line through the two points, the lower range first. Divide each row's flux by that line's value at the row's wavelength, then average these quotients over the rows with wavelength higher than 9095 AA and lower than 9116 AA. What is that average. 0.99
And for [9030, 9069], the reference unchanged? 0.99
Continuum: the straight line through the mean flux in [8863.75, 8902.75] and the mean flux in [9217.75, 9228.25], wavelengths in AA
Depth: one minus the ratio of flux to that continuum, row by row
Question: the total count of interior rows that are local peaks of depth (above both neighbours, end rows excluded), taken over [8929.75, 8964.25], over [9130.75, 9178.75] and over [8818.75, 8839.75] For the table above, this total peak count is 10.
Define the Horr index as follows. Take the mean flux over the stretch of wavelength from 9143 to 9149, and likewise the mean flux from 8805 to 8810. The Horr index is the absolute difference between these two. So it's 0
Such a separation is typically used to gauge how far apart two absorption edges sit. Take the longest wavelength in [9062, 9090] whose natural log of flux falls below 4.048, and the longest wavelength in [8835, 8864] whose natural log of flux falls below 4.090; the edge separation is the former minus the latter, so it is 226.5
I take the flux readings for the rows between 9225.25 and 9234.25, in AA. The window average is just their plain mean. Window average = 53.9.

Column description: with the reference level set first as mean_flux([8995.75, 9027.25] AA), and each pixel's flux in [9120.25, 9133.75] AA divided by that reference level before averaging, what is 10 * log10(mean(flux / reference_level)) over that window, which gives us 0.11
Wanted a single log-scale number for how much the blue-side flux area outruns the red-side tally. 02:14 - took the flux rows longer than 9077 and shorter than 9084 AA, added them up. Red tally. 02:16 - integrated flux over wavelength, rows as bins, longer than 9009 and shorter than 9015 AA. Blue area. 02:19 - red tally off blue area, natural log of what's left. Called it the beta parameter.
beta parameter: 3.6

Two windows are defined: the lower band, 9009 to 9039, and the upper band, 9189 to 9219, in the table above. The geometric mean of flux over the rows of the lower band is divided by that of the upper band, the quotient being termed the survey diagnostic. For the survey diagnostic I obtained 1.00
